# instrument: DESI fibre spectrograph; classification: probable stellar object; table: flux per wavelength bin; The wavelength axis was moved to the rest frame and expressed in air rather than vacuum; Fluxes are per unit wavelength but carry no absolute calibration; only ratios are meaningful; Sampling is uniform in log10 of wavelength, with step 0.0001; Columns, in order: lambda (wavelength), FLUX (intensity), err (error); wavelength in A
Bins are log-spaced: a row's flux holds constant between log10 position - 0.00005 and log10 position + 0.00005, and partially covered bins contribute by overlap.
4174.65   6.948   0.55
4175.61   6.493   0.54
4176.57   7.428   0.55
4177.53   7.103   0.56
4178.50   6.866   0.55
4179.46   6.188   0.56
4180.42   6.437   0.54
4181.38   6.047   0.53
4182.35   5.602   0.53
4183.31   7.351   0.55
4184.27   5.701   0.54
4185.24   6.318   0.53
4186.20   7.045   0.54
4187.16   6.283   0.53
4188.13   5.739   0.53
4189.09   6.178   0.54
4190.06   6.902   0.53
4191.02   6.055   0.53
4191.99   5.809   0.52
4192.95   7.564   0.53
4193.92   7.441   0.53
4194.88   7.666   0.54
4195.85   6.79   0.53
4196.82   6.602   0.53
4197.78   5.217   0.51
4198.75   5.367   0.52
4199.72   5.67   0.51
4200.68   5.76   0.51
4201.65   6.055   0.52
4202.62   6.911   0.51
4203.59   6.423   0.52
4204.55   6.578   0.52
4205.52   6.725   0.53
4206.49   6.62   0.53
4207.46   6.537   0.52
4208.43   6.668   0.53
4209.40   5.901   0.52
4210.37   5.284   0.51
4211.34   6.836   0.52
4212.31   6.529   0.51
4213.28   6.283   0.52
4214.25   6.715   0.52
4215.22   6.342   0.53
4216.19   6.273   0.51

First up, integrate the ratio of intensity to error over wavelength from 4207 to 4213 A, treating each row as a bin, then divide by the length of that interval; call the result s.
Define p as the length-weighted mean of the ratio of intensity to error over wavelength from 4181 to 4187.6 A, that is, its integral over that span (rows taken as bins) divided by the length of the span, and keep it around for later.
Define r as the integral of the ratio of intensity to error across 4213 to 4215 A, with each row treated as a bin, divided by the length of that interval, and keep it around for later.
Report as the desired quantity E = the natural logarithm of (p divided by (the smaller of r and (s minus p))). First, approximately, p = 11.8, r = 12.5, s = 12.1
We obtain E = 3.7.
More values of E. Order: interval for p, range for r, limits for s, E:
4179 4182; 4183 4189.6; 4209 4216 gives 2.8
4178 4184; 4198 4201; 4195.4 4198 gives 3.9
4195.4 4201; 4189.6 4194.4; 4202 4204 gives 2.0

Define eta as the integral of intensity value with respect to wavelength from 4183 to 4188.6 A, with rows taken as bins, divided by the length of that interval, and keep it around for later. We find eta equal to 6.38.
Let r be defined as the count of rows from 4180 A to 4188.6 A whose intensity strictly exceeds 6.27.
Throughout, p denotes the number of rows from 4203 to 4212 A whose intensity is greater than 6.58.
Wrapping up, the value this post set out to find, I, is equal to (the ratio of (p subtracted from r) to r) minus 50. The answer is -49.8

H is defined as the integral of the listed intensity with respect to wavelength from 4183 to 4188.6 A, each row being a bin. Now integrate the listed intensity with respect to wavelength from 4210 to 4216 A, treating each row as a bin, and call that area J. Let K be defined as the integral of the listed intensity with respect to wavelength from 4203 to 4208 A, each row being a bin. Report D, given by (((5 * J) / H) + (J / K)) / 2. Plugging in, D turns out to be 3.25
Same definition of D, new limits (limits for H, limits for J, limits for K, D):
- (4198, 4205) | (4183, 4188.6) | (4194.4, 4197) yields 3.07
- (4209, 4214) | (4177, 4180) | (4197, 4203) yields 1.91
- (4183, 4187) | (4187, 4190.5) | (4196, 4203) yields 2.35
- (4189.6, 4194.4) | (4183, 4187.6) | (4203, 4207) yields 2.88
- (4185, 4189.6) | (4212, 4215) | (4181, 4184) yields 2.19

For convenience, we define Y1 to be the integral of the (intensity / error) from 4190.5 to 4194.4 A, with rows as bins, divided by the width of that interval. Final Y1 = 12.7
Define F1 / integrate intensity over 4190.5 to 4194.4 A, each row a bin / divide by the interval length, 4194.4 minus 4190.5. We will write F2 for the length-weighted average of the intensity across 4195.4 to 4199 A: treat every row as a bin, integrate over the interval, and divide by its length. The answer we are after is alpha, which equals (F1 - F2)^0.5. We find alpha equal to 0.8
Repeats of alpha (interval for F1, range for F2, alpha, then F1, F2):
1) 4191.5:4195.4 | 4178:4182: 0.9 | 7.11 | 6.35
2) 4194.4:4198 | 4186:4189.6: 0.6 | 6.67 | 6.25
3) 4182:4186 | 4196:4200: 0.7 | 6.33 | 5.80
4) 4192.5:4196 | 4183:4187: 0.9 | 7.41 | 6.55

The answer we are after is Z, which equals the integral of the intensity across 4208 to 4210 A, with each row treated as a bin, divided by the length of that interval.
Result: 6.2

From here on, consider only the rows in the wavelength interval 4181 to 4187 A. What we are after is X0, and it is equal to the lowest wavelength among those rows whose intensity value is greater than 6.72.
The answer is 4183.31 A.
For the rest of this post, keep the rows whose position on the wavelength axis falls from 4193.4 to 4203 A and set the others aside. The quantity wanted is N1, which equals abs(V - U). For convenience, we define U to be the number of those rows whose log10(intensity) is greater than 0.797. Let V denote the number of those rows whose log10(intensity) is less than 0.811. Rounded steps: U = 5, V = 5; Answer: 0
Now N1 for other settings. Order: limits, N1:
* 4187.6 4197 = 2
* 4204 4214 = 5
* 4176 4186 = 0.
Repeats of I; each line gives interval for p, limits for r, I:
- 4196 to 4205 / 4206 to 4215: -49.3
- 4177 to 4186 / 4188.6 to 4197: -49.5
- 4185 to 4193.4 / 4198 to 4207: -49.6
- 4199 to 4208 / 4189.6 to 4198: -49.5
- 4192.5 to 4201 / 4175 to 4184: -49.8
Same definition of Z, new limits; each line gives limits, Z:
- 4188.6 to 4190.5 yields 6.5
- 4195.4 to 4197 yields 6.7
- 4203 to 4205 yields 6.5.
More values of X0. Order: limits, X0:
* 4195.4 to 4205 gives 4195.85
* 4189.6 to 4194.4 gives 4190.06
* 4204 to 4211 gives 4205.52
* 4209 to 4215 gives 4211.34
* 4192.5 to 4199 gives 4192.95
